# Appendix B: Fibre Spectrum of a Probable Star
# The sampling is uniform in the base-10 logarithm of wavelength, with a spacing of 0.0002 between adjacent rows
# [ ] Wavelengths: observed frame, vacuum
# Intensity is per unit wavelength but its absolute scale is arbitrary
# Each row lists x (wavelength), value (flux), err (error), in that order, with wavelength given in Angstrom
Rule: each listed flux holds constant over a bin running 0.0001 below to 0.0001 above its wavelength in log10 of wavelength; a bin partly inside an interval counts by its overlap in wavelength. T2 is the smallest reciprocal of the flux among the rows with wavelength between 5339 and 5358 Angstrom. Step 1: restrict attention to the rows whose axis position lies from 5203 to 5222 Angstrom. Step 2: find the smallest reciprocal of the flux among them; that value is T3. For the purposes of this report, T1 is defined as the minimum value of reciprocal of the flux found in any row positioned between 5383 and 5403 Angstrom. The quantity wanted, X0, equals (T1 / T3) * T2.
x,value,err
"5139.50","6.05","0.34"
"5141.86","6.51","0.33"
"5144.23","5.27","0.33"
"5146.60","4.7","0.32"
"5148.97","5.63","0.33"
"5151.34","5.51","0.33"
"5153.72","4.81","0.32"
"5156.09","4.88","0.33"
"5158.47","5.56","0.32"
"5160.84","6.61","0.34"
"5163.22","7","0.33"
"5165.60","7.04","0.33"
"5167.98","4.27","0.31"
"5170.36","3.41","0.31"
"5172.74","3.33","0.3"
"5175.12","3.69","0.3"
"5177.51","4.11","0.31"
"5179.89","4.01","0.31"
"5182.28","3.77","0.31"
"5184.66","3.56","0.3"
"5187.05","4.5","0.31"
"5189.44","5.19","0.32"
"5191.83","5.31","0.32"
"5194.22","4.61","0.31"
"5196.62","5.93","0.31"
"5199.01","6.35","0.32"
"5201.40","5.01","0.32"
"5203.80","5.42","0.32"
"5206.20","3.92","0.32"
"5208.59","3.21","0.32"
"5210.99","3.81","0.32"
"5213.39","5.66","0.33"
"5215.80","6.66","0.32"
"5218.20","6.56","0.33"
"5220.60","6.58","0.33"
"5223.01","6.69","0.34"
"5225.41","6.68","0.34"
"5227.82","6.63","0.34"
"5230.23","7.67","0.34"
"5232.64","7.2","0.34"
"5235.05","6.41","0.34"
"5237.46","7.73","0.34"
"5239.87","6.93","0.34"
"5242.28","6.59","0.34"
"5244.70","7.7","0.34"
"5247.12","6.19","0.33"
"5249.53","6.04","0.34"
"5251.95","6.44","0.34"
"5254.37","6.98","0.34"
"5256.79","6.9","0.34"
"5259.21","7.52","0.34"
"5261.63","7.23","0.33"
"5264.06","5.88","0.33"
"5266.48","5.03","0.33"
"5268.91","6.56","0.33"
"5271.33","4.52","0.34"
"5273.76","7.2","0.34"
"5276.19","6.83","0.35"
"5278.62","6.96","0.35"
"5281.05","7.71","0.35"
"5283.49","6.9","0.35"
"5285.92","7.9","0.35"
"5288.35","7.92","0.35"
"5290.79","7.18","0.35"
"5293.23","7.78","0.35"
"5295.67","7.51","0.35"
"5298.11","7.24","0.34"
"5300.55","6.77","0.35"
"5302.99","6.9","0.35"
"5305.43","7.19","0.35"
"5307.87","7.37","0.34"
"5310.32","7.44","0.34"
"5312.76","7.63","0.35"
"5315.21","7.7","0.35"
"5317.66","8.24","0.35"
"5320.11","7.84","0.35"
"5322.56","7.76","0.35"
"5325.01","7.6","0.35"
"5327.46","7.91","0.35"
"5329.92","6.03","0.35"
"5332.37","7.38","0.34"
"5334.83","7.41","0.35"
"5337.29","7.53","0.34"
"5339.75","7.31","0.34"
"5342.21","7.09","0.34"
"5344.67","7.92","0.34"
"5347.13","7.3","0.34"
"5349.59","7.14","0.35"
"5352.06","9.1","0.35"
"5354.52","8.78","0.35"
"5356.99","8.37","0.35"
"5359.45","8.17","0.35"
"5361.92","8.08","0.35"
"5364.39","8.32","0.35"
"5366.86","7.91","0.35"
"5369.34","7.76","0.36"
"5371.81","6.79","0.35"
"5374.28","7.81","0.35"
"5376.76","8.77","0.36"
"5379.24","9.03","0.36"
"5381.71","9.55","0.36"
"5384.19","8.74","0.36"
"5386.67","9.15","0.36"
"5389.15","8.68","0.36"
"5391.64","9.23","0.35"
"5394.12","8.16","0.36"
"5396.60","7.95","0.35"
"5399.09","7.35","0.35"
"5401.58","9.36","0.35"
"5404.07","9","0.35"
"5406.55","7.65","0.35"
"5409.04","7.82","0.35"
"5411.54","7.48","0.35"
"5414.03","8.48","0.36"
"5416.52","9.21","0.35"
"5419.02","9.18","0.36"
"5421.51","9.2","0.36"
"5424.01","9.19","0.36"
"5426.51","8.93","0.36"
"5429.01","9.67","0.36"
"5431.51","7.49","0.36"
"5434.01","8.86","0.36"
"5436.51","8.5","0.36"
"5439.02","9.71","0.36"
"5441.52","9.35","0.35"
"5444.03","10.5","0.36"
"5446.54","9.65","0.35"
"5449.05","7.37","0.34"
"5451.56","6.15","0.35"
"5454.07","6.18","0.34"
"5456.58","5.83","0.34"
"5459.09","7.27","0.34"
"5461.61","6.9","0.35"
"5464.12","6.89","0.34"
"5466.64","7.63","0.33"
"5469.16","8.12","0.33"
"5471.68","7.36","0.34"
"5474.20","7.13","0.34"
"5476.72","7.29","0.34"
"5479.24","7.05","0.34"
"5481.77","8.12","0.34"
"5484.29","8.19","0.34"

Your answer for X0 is 0.08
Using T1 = 0.107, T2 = 0.110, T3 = 0.150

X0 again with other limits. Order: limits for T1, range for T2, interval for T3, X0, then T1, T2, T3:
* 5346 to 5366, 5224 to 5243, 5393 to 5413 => 0.13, 0.110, 0.129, 0.107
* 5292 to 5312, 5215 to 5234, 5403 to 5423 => 0.15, 0.129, 0.130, 0.109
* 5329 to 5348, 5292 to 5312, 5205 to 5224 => 0.11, 0.126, 0.129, 0.149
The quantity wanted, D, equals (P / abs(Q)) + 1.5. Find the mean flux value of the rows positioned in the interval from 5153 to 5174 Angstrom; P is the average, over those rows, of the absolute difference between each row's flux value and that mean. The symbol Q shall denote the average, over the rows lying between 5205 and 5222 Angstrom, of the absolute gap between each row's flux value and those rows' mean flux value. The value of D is 2.4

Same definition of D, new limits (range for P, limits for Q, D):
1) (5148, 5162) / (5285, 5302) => 2.7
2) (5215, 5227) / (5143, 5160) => 1.7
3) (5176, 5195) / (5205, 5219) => 1.9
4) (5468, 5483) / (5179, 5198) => 2.1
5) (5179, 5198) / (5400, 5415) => 2.5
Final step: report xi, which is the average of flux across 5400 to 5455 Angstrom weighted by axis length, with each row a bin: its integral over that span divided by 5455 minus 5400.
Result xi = 8.6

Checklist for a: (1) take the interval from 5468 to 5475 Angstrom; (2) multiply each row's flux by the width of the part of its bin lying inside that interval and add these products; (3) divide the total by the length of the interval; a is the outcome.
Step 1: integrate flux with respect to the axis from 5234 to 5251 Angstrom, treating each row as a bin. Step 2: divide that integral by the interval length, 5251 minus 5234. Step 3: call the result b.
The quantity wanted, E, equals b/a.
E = 0.90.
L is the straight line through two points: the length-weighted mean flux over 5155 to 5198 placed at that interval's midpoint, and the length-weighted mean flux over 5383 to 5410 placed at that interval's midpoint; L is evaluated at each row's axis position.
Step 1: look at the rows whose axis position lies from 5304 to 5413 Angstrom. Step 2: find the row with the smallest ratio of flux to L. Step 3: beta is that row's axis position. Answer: 5329.92 Angstrom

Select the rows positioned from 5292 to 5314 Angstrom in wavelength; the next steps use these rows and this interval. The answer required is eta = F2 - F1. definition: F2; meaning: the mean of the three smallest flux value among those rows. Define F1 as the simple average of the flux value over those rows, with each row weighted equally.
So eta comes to -0.4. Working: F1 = 7.3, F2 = 7.0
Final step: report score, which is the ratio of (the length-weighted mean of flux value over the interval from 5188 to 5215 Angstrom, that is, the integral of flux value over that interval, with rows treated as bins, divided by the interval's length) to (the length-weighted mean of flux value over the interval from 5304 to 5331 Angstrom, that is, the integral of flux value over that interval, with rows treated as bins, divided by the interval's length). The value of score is 0.7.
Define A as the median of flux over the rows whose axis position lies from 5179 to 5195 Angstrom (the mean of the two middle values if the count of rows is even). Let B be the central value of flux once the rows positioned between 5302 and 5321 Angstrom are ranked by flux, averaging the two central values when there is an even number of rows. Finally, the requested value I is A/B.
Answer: 0.6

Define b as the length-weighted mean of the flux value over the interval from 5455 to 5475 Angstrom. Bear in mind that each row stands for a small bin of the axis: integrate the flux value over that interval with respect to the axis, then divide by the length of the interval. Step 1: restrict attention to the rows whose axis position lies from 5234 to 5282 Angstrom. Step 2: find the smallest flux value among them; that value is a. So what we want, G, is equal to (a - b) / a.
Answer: -0.6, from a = 4.52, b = 7.1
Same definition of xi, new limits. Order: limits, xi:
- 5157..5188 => 4.7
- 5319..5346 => 7.4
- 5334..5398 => 8.2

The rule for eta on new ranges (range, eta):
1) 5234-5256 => -0.6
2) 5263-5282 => -1.2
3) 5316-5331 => -0.4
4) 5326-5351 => -0.5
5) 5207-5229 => -1.6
